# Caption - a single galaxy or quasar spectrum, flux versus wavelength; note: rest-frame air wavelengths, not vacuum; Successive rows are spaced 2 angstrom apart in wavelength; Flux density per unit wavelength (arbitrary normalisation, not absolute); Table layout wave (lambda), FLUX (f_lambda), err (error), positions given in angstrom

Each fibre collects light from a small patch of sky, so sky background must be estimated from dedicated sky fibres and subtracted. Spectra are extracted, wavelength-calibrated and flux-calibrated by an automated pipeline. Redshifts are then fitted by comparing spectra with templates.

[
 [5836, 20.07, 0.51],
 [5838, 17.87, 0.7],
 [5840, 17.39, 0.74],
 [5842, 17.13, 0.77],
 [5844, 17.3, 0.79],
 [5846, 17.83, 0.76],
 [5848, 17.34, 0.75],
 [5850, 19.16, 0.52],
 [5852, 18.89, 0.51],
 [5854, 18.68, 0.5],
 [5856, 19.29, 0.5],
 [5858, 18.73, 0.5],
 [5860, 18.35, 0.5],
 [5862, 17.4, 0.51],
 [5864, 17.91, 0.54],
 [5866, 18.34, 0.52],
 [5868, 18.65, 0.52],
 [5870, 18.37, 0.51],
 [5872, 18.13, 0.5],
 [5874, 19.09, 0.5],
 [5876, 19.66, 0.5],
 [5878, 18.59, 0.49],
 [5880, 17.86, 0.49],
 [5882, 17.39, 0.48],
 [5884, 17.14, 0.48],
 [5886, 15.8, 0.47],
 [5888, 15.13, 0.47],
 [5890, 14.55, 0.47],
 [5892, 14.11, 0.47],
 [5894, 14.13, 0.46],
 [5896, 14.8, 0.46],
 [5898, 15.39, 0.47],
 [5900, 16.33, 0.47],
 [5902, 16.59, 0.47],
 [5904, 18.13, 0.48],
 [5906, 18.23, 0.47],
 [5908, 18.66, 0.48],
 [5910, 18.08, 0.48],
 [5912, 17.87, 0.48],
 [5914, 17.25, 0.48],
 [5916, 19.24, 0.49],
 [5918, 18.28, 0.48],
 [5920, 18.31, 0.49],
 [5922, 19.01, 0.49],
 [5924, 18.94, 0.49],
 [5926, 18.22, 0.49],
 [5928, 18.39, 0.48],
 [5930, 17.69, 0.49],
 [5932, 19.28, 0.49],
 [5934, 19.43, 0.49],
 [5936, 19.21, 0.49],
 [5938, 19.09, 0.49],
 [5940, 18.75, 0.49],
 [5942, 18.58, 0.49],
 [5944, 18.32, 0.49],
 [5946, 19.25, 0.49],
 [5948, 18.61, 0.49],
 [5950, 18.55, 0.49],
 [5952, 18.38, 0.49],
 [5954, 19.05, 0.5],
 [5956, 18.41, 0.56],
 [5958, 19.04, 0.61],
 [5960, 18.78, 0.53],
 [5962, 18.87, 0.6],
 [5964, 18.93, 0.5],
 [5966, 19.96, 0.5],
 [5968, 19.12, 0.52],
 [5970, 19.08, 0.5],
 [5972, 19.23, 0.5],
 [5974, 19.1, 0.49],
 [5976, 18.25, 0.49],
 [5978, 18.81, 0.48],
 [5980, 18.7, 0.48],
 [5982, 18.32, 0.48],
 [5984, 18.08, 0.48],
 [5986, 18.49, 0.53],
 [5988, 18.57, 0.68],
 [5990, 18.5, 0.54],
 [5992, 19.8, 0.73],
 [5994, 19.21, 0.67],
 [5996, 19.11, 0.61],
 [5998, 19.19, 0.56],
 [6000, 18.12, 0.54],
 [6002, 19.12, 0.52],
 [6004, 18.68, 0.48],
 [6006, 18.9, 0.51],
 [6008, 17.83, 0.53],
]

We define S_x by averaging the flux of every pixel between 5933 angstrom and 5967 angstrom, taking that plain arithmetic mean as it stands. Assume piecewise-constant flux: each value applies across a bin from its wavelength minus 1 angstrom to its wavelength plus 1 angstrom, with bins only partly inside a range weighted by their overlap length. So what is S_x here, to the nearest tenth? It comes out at 18.9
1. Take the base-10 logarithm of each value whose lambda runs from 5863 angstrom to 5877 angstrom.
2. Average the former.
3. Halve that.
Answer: 0.635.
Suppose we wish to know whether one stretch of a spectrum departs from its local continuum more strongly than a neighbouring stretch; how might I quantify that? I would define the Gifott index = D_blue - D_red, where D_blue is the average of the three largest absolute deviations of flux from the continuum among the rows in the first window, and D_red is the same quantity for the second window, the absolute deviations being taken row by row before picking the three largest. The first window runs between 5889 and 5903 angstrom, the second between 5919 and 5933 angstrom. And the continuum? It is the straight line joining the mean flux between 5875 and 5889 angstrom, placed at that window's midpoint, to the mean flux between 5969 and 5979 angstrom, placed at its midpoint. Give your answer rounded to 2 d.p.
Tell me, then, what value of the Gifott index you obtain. 2.29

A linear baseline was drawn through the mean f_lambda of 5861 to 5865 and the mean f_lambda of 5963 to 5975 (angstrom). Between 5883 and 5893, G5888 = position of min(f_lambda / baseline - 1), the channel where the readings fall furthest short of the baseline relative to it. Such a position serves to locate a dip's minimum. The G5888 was 5892 angstrom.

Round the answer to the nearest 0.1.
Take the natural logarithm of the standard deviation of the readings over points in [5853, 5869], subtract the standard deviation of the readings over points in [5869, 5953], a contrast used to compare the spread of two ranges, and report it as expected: -2.1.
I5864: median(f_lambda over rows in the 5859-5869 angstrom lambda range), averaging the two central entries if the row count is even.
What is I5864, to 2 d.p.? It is 18.34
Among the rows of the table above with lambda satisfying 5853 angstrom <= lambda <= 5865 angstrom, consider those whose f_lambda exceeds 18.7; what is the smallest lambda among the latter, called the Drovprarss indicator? 5856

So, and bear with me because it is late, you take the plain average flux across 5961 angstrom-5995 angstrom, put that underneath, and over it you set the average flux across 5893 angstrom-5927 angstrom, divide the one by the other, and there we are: 0.93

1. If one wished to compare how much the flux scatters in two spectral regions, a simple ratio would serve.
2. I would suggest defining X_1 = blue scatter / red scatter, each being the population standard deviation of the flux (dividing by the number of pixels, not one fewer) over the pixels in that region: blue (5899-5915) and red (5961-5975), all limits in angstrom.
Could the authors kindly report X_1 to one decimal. 2.3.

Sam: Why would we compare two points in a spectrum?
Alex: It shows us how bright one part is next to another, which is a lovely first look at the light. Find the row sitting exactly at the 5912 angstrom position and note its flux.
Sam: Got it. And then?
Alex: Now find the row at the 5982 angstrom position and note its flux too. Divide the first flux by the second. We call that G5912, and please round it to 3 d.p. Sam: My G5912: 0.975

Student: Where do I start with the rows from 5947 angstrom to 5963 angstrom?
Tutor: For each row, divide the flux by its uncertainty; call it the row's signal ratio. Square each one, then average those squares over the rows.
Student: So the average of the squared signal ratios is 1254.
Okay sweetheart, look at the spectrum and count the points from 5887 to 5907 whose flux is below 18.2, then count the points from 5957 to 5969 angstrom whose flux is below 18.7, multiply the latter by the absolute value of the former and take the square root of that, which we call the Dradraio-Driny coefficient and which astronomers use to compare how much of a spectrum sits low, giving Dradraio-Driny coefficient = 0.0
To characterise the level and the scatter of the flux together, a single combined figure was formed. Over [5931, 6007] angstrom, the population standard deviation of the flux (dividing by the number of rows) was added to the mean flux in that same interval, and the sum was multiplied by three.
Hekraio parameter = 57.9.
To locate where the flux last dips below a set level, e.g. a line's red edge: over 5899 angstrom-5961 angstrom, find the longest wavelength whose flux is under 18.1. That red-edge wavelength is 5930 angstrom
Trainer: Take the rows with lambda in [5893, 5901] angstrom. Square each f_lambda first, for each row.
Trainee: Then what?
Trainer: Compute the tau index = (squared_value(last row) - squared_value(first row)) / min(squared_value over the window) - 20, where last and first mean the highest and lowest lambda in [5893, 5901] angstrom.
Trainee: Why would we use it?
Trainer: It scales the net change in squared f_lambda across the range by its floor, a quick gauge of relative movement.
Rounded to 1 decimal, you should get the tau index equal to -19.7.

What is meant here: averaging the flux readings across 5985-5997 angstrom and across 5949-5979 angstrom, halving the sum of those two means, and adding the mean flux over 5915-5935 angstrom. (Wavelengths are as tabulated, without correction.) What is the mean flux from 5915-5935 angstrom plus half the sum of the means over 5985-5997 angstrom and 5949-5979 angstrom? 37.6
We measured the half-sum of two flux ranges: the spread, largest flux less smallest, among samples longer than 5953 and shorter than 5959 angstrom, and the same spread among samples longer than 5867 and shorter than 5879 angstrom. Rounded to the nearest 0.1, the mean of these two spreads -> 1.1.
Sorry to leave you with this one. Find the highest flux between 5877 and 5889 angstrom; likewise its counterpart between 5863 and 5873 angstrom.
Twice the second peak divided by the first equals 2.01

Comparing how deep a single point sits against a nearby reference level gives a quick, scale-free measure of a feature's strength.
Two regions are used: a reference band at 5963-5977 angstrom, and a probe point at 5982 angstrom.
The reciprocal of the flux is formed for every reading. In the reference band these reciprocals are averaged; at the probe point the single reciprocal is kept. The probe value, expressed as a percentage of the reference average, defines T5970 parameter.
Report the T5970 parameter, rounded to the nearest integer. 104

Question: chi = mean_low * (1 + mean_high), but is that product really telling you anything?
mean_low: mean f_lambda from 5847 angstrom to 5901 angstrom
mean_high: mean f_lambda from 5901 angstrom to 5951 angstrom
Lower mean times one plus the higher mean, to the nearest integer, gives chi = 338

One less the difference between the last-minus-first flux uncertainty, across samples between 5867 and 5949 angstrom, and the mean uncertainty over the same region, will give 1.51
